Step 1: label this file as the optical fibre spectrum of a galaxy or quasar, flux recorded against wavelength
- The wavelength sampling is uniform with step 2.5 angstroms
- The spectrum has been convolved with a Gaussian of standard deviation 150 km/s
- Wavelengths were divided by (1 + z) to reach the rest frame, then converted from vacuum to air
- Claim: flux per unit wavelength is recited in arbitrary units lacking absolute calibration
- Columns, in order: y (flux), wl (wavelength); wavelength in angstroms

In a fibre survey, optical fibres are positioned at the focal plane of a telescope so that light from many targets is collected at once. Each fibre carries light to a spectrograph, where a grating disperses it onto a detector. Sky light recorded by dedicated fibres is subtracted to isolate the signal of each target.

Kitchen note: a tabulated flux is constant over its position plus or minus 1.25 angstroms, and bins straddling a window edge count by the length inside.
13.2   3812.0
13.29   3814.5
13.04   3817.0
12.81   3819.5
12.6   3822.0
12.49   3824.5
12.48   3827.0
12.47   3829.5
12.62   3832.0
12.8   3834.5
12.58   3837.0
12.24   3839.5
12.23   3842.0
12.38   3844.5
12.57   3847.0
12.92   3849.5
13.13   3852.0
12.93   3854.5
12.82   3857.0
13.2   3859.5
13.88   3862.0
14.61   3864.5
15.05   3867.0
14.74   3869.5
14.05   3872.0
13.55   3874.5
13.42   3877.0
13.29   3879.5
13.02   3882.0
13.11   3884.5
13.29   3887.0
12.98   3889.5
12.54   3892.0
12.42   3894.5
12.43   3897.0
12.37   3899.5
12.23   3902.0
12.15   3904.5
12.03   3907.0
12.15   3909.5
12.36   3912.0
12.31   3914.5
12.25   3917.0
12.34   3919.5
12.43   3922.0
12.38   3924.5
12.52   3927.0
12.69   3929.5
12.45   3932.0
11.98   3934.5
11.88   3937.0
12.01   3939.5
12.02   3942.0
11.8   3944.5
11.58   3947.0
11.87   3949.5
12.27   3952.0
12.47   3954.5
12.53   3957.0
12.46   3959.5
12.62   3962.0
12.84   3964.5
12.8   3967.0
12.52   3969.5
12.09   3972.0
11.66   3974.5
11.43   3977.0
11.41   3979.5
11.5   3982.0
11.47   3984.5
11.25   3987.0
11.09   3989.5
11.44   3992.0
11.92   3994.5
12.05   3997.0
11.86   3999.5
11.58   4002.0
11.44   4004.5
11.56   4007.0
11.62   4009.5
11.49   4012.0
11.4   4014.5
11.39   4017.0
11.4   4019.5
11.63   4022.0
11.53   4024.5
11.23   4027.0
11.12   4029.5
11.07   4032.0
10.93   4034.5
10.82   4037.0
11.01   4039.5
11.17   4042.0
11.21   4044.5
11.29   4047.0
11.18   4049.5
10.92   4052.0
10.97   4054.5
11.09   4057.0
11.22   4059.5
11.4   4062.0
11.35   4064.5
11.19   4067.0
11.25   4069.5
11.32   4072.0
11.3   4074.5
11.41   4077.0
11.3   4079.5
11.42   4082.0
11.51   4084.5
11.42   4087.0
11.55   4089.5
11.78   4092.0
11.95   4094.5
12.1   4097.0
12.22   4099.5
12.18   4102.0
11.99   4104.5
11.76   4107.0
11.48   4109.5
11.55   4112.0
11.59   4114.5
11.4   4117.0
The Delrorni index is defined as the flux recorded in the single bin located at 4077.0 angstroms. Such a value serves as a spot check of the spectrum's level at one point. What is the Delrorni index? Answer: 11.41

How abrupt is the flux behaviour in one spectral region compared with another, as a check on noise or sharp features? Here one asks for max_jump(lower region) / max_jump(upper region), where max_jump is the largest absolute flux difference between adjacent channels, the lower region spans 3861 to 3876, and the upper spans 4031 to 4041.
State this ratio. 3.8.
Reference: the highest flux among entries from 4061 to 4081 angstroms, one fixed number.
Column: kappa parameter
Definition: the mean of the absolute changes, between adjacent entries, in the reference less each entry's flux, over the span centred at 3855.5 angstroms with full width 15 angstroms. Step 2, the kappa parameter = 0.32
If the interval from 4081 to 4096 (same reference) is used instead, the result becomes 0.14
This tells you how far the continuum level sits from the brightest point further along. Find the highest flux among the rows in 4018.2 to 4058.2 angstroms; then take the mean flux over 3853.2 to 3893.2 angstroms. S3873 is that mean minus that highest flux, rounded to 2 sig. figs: 1.9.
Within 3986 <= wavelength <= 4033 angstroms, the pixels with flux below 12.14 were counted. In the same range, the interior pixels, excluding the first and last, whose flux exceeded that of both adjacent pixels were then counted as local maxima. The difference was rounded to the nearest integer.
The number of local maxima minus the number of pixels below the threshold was -16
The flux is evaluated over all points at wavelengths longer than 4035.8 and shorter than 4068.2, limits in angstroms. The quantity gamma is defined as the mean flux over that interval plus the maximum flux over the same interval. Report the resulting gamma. 22.5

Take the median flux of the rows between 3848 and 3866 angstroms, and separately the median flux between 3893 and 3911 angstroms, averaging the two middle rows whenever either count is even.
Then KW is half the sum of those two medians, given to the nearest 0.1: 12.7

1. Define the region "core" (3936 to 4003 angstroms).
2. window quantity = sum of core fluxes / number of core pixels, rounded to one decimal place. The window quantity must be 11.9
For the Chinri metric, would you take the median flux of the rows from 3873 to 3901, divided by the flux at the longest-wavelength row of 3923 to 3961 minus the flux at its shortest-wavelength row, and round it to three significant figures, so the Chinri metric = 163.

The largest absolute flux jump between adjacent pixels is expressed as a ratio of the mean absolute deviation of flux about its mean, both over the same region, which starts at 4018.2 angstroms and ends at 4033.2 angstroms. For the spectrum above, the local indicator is 1.6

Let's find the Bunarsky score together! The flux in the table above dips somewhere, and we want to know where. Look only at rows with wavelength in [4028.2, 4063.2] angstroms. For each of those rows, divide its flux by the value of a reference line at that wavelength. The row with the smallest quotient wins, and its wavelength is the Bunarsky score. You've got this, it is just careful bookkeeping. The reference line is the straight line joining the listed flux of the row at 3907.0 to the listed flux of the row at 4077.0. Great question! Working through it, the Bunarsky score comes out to 4037.0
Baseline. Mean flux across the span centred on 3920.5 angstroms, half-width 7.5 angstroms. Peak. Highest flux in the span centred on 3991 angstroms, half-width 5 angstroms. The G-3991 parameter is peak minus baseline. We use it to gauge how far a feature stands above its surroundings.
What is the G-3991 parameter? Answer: -0.45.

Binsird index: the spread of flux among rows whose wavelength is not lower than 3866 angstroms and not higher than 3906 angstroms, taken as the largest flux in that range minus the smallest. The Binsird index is 2.9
